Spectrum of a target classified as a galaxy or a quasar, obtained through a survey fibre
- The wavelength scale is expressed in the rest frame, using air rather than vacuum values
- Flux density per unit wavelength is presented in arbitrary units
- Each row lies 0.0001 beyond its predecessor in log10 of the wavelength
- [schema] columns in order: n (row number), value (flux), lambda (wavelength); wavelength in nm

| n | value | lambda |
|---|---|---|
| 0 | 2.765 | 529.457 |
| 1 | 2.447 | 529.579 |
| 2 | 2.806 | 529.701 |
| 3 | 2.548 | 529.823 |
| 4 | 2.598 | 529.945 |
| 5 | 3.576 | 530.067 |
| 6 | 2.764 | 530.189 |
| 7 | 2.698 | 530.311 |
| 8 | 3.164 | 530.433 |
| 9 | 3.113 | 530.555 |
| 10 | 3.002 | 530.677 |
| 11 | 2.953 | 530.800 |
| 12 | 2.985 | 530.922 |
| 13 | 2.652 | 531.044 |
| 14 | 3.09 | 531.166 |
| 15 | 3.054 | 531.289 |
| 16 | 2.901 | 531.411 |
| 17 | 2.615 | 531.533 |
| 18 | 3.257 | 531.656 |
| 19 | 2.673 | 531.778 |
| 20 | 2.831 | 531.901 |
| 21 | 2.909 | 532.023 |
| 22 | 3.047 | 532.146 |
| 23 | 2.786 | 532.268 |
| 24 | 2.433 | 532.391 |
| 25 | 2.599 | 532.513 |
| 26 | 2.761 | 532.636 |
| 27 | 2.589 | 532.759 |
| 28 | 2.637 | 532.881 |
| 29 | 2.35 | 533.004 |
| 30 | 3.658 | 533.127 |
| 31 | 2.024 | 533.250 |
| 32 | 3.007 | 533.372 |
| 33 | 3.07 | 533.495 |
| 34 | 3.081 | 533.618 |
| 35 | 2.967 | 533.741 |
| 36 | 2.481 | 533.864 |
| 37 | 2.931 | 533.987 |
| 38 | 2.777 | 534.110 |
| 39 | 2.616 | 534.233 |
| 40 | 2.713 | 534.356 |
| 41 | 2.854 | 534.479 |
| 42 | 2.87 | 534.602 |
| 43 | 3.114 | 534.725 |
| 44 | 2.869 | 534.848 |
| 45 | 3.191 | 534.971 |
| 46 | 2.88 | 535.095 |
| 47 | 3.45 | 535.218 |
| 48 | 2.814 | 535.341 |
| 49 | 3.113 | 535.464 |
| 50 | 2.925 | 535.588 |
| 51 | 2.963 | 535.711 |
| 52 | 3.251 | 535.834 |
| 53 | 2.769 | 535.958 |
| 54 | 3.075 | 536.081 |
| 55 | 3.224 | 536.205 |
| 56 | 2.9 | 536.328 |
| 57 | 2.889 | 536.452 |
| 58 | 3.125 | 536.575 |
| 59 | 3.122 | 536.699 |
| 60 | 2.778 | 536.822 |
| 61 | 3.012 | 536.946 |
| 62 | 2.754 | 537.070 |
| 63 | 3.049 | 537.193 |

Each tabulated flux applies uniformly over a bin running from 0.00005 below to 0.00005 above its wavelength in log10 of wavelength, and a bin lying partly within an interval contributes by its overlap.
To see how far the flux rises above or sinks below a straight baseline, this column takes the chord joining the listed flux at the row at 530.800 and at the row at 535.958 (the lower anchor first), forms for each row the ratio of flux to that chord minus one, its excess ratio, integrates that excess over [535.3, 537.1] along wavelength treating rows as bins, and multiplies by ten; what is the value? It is 1.5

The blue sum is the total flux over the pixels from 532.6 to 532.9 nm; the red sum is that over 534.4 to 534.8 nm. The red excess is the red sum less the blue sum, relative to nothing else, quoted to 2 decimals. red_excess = 0.85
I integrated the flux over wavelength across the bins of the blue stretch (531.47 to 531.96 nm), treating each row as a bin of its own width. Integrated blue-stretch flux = 1.39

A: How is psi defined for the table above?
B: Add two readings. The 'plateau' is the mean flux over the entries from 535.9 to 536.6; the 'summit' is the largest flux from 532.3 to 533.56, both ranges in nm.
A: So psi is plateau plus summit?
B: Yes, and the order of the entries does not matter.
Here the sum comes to 6.65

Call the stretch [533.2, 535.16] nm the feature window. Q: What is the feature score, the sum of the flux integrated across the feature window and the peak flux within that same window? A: 8.8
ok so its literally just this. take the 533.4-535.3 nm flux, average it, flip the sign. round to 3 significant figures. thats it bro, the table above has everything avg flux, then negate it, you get -2.92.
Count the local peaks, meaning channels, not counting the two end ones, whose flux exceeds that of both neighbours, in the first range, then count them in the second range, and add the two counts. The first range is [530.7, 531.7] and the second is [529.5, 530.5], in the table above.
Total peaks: 4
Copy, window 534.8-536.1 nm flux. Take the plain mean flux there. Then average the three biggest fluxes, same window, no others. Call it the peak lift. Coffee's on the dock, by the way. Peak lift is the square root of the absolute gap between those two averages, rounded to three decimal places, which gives 0.520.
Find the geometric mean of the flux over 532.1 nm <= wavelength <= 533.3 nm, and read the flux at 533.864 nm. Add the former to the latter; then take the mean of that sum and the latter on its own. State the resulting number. 3.8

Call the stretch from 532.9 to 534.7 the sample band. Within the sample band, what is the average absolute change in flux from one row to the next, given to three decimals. 0.432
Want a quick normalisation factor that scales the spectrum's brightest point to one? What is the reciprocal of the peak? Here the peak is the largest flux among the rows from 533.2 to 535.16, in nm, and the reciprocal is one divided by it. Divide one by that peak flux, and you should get 0.313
